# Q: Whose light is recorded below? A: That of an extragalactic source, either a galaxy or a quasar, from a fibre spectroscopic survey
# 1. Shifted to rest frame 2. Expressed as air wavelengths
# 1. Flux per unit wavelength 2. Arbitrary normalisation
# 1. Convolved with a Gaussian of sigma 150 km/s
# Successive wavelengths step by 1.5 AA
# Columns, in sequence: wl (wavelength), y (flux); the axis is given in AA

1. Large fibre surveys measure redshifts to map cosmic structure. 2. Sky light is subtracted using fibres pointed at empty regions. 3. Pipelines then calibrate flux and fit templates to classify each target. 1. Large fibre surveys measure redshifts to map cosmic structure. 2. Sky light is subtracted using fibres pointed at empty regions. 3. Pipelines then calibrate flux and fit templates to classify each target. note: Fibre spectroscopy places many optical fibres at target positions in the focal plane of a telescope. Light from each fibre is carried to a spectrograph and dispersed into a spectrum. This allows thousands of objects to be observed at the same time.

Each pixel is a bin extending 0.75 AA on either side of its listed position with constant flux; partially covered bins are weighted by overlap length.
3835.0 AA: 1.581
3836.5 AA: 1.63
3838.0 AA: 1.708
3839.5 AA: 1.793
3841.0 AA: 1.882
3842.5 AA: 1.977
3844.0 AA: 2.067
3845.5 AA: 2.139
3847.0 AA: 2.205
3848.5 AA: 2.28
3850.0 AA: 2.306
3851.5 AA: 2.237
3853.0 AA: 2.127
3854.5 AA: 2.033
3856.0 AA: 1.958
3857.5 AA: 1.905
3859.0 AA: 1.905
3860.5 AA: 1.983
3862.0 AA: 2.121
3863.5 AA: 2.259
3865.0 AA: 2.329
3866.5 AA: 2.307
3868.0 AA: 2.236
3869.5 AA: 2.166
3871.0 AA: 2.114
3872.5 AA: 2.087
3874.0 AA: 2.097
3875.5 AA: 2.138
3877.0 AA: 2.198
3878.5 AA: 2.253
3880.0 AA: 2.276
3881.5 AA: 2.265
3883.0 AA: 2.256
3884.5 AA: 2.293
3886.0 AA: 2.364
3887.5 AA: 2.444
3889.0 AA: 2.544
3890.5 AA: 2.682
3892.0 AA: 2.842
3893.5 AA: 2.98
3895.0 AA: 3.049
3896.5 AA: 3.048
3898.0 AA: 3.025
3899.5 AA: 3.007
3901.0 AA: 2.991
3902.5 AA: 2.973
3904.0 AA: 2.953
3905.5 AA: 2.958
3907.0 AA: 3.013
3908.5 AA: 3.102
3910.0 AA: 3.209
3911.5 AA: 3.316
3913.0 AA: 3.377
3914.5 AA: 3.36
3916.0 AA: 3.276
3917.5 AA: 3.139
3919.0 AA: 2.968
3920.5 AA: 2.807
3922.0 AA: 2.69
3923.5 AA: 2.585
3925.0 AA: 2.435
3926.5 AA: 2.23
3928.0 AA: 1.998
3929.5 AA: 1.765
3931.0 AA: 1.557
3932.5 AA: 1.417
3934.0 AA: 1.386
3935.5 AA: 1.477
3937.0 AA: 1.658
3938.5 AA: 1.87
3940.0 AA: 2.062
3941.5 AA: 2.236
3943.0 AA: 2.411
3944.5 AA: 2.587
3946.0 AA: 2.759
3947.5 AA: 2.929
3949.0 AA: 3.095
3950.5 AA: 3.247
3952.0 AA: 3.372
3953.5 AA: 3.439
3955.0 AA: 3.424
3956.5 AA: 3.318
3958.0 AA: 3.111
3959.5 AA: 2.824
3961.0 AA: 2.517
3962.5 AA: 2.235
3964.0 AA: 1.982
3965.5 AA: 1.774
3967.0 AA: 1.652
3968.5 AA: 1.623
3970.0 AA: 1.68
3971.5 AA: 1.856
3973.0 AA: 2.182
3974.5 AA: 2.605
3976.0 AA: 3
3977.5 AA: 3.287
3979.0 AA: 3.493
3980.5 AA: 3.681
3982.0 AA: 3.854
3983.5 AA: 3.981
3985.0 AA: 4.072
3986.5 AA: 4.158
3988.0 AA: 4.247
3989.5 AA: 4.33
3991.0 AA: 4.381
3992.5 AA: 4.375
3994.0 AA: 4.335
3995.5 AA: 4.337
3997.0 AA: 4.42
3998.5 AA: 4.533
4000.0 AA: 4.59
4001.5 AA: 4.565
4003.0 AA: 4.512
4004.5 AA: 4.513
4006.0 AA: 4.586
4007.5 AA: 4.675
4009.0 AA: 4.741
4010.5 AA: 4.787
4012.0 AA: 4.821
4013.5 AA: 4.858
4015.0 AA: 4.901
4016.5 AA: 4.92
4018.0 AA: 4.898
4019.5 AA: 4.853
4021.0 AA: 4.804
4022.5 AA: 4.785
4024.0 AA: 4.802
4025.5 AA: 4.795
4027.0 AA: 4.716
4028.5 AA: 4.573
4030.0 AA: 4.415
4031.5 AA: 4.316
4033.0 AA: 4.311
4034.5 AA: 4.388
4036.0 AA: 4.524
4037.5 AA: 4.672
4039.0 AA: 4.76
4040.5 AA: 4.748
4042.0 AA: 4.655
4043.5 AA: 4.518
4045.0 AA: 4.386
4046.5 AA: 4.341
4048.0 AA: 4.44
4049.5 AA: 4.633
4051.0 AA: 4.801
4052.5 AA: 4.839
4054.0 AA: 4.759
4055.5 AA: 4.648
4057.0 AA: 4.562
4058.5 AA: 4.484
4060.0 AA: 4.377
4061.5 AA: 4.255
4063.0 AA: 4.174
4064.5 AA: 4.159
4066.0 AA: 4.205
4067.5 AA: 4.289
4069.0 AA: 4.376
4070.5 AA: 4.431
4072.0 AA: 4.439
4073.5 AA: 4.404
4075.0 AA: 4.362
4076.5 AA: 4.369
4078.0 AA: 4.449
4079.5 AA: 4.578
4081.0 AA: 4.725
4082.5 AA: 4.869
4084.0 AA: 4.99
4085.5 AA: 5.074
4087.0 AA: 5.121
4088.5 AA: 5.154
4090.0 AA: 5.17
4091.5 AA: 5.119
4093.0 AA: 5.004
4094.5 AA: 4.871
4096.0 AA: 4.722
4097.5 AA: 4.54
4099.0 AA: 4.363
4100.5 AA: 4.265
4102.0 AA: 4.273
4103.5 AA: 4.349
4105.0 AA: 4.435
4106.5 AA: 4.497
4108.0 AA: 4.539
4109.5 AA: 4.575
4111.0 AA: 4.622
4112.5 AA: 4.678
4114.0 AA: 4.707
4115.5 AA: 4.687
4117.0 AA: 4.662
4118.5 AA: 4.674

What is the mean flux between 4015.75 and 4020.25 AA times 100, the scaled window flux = 489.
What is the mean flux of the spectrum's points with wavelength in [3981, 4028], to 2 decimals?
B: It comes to 4.55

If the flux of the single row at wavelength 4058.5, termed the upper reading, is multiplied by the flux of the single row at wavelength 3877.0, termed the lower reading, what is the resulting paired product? 9.9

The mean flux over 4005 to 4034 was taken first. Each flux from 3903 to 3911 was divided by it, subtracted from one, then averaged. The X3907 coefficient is 0.35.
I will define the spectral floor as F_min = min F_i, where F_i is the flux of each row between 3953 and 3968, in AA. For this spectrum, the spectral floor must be 1.652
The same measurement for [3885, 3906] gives 2.364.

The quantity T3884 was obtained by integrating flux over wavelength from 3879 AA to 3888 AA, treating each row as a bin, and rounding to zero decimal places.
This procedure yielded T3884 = 21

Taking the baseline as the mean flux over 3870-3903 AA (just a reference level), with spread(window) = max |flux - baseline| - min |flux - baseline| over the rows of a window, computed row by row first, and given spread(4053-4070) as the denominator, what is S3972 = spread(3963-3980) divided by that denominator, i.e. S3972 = 1.5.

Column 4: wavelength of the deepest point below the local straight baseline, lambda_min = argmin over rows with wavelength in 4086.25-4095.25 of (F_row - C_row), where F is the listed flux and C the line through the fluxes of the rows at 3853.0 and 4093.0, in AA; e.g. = 4094.5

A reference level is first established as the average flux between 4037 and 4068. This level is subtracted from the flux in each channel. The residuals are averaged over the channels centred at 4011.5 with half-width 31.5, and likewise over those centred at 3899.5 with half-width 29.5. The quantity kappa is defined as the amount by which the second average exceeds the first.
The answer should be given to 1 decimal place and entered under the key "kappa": -1.8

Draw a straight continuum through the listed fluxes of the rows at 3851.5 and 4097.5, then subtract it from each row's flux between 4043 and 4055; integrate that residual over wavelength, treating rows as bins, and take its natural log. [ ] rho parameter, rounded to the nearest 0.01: 1.80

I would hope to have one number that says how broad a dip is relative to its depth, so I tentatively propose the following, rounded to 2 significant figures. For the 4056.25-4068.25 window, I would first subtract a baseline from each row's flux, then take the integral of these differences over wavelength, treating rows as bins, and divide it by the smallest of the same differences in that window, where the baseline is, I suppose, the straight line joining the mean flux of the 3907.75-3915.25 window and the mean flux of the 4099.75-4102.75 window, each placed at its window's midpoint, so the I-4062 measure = 36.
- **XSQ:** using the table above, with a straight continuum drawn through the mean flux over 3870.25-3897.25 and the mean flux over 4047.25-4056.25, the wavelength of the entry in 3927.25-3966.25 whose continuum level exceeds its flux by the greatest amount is 3965.5 AA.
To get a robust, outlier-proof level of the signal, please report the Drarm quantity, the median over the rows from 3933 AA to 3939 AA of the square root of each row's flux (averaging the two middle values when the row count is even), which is 1.3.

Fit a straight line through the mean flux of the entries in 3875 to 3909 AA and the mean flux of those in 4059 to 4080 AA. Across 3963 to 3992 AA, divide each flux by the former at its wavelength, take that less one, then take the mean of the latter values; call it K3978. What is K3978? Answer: -0.13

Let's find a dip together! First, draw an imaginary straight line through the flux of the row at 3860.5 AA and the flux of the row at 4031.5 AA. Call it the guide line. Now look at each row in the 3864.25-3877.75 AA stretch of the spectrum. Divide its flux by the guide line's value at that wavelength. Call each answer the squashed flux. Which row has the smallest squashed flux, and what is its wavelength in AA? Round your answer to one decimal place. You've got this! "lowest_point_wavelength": 3874.0 AA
